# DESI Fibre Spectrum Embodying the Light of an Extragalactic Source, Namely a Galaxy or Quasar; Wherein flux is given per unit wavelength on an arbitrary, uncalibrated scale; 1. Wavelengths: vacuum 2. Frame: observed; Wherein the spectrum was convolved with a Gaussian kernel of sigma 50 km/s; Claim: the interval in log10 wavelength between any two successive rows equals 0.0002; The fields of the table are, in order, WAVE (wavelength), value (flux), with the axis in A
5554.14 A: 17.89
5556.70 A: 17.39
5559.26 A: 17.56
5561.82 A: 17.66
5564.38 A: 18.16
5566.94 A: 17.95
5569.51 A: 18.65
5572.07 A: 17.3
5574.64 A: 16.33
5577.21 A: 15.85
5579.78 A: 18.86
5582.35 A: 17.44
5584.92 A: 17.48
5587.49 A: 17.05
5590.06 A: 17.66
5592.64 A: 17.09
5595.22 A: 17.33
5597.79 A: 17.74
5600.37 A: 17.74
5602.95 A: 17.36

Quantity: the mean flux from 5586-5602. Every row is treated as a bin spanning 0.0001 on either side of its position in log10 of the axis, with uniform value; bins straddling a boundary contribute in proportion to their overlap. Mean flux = 17.4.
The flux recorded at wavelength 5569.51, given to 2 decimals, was 18.65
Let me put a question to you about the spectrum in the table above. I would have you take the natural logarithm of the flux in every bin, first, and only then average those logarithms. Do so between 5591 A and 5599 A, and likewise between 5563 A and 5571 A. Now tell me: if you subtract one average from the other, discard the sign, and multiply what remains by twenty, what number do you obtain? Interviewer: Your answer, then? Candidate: 1.0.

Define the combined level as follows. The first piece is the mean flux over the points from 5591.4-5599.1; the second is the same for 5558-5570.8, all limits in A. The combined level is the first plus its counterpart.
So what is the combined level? 35.4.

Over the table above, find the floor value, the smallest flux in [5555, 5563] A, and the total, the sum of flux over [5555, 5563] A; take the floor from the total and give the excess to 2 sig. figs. 35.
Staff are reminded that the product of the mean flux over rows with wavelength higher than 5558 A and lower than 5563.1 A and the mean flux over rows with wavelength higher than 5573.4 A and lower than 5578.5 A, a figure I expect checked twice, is 283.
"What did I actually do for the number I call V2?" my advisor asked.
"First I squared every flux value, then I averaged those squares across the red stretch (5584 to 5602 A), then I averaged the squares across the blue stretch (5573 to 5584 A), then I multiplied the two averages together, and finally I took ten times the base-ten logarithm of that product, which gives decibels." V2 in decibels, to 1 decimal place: 49.5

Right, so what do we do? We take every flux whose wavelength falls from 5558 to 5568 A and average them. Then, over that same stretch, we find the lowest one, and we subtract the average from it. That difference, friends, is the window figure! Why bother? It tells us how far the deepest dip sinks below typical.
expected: -0.3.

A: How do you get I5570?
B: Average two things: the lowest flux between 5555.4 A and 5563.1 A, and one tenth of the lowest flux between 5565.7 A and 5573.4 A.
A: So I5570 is 9.6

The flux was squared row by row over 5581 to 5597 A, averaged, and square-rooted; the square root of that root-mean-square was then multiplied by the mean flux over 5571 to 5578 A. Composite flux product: 68.7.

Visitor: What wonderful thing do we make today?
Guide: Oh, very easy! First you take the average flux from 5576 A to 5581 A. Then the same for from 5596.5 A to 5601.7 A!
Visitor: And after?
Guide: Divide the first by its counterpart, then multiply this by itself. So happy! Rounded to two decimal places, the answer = 0.96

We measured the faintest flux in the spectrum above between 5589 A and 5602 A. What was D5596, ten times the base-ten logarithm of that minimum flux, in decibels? 12.3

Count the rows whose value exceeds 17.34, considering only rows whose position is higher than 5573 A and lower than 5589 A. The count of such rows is 3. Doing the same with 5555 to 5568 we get 5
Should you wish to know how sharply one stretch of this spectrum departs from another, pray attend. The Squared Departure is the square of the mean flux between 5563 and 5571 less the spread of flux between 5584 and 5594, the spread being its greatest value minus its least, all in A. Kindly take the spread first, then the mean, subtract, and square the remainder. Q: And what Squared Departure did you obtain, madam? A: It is 311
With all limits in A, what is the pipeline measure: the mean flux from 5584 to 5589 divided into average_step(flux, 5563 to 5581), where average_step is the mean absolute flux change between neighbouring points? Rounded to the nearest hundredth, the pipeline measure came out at 0.06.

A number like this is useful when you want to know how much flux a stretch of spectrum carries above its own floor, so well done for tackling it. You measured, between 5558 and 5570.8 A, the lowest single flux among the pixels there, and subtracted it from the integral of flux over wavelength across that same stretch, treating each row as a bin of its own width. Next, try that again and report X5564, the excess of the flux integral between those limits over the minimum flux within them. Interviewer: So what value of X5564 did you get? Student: 213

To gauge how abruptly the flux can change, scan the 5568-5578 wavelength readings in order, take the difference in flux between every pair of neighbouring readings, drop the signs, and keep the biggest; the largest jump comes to 1.35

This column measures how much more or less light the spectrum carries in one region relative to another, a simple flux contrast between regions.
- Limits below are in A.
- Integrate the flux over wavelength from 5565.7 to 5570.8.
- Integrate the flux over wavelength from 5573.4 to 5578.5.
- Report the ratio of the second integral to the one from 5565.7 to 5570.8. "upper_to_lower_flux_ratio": 0.88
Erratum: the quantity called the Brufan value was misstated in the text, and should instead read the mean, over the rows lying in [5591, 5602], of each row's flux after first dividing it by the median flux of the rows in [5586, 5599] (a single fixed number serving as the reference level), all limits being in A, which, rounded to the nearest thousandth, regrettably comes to 1.008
